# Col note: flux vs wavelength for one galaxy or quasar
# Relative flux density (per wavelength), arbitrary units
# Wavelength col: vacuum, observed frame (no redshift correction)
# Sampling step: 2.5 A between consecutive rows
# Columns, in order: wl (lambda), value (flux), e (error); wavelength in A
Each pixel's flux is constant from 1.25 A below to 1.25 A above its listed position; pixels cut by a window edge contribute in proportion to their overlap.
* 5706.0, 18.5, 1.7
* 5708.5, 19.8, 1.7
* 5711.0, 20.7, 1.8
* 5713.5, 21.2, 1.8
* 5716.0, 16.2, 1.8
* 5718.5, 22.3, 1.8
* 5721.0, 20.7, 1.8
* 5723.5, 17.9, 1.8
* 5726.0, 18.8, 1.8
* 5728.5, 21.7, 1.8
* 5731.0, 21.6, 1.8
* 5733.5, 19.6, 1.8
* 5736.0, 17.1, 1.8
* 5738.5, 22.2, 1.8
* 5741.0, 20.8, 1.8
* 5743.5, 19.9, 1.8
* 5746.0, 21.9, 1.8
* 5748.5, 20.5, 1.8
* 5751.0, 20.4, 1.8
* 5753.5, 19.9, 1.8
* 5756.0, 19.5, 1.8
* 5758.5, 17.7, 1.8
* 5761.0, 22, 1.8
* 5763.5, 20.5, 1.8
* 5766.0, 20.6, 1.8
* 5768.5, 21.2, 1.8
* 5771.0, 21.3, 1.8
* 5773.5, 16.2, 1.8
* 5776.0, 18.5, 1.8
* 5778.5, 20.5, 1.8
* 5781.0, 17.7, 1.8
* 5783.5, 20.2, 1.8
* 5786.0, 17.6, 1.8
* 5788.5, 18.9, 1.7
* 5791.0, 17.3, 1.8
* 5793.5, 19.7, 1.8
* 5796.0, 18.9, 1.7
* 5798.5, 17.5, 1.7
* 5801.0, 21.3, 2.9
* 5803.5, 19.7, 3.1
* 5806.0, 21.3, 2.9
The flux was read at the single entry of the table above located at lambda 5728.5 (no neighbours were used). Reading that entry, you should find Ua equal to 21.7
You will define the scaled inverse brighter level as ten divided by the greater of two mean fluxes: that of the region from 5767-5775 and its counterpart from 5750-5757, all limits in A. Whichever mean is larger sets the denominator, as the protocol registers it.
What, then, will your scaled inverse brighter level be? 0.502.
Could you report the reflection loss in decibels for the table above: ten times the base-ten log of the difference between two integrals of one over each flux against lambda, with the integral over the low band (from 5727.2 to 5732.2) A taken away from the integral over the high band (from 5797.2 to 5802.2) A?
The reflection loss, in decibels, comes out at -15.3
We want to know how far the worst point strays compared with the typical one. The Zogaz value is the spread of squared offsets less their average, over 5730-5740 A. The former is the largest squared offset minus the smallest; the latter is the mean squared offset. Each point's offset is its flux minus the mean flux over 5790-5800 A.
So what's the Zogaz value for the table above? 6.1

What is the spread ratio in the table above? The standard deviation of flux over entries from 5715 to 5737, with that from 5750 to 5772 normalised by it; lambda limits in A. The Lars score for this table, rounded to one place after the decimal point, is 0.6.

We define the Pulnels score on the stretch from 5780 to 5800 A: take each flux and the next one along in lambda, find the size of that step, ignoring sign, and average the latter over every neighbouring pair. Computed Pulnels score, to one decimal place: 1.8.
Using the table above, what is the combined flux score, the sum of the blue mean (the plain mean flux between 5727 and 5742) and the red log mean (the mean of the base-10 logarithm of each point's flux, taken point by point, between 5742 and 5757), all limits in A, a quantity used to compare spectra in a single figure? 21.8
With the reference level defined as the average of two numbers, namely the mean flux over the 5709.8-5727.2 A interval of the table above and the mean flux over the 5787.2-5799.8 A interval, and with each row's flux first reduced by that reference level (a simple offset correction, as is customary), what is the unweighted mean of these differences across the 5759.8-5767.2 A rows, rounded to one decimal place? 2.0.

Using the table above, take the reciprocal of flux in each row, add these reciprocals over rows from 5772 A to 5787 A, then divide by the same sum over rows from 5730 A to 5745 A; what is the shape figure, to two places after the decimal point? 1.09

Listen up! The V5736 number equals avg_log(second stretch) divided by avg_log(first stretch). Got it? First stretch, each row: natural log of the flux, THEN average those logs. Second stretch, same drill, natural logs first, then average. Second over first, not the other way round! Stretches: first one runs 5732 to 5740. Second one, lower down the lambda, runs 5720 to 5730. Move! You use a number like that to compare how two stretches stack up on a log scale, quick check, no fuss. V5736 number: 1.00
